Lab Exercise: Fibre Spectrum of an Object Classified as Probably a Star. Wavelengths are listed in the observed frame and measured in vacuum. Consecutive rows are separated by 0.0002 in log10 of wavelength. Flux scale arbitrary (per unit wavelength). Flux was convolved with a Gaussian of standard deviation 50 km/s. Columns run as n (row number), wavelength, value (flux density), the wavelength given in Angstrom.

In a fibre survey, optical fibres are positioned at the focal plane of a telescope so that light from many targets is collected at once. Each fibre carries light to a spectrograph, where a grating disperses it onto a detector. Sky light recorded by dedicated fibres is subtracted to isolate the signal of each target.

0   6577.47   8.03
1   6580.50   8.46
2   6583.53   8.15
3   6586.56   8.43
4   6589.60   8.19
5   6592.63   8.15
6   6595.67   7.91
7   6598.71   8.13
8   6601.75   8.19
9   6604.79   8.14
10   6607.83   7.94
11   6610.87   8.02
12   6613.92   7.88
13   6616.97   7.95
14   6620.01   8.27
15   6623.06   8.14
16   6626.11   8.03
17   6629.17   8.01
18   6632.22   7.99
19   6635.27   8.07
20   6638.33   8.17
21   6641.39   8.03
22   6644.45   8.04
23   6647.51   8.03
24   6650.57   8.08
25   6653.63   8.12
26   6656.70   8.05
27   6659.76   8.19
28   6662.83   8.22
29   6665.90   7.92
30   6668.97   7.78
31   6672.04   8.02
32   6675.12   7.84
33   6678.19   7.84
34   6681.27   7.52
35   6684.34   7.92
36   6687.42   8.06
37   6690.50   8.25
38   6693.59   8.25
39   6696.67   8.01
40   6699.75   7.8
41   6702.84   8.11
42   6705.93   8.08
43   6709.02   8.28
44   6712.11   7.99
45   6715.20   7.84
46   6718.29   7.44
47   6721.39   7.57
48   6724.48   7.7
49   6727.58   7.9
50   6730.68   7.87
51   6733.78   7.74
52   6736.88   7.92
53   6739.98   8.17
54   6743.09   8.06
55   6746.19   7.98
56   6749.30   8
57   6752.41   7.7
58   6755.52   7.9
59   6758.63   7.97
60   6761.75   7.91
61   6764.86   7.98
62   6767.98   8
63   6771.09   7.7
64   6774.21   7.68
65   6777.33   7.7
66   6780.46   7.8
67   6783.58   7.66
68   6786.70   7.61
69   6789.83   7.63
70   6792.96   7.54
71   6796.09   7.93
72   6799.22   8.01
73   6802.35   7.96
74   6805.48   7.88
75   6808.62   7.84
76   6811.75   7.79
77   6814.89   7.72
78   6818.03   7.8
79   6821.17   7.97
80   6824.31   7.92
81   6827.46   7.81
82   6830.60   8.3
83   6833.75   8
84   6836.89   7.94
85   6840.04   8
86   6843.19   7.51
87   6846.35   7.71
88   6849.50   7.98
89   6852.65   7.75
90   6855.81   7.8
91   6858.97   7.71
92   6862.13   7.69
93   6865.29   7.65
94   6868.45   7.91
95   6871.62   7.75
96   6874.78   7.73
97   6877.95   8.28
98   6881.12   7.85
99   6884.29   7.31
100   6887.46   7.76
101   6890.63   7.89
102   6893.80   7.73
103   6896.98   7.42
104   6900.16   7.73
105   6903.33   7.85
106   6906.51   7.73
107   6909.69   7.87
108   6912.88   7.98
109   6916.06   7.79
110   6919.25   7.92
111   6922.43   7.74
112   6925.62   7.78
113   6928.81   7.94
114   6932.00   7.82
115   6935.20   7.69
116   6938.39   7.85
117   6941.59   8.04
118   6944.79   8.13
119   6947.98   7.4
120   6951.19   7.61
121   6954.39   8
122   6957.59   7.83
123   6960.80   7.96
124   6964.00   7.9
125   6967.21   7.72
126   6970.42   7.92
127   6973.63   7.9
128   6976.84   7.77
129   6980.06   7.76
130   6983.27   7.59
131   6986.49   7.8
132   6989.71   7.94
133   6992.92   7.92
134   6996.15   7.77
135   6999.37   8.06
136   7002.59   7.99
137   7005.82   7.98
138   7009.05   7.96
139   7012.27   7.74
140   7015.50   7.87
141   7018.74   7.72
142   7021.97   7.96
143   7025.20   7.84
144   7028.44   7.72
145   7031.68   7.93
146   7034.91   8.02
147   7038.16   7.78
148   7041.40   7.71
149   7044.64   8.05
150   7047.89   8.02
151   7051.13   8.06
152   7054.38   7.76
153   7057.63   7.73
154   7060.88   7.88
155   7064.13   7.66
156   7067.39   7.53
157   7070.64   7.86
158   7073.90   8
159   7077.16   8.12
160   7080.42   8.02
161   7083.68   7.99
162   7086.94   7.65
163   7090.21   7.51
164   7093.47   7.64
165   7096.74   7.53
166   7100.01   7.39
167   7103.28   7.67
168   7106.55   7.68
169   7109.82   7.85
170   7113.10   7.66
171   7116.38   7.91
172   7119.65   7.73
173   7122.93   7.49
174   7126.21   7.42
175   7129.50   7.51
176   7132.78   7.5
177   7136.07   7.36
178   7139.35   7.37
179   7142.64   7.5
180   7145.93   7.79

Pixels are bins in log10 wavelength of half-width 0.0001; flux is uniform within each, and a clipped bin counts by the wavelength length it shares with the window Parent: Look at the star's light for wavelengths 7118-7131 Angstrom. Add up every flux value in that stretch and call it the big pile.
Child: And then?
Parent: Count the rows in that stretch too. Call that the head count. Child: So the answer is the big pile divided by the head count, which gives 7.54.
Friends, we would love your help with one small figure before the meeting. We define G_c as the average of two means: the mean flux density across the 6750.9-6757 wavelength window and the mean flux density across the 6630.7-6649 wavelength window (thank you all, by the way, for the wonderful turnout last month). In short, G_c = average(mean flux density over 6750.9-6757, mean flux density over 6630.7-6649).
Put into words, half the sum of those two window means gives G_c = 7.93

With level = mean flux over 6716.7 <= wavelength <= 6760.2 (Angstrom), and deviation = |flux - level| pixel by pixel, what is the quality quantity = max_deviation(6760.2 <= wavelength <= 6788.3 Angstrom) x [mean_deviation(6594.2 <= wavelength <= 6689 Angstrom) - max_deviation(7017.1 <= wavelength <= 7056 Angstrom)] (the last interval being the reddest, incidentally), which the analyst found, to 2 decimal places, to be 0.00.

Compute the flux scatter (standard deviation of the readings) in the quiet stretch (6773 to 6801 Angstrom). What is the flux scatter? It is 0.15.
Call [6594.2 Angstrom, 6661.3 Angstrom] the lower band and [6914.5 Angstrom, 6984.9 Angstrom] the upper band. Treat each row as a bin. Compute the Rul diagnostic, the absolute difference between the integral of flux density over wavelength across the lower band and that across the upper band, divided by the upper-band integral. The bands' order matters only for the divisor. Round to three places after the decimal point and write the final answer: 0.017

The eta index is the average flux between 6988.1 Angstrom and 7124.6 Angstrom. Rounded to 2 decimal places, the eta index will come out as 7.82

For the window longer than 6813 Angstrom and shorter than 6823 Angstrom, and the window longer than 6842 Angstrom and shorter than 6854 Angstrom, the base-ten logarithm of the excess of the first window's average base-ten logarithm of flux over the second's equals -2.3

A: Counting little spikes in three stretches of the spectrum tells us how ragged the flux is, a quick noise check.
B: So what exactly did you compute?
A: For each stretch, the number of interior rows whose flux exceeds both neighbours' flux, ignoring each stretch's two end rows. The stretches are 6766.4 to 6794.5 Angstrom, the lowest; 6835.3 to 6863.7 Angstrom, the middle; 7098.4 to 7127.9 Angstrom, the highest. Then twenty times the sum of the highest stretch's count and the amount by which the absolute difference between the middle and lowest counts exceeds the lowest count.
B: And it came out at 20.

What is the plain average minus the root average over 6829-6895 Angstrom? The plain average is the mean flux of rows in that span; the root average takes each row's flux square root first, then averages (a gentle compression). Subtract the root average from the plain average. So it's 5.03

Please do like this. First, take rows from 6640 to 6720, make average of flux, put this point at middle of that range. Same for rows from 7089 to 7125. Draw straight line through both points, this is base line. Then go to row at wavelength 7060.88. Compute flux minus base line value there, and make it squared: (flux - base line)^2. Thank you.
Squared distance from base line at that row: 0.040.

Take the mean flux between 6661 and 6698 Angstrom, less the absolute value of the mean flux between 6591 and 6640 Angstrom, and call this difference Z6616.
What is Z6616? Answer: -0.09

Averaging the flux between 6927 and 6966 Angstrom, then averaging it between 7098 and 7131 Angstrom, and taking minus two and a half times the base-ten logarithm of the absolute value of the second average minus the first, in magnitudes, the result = 1.7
